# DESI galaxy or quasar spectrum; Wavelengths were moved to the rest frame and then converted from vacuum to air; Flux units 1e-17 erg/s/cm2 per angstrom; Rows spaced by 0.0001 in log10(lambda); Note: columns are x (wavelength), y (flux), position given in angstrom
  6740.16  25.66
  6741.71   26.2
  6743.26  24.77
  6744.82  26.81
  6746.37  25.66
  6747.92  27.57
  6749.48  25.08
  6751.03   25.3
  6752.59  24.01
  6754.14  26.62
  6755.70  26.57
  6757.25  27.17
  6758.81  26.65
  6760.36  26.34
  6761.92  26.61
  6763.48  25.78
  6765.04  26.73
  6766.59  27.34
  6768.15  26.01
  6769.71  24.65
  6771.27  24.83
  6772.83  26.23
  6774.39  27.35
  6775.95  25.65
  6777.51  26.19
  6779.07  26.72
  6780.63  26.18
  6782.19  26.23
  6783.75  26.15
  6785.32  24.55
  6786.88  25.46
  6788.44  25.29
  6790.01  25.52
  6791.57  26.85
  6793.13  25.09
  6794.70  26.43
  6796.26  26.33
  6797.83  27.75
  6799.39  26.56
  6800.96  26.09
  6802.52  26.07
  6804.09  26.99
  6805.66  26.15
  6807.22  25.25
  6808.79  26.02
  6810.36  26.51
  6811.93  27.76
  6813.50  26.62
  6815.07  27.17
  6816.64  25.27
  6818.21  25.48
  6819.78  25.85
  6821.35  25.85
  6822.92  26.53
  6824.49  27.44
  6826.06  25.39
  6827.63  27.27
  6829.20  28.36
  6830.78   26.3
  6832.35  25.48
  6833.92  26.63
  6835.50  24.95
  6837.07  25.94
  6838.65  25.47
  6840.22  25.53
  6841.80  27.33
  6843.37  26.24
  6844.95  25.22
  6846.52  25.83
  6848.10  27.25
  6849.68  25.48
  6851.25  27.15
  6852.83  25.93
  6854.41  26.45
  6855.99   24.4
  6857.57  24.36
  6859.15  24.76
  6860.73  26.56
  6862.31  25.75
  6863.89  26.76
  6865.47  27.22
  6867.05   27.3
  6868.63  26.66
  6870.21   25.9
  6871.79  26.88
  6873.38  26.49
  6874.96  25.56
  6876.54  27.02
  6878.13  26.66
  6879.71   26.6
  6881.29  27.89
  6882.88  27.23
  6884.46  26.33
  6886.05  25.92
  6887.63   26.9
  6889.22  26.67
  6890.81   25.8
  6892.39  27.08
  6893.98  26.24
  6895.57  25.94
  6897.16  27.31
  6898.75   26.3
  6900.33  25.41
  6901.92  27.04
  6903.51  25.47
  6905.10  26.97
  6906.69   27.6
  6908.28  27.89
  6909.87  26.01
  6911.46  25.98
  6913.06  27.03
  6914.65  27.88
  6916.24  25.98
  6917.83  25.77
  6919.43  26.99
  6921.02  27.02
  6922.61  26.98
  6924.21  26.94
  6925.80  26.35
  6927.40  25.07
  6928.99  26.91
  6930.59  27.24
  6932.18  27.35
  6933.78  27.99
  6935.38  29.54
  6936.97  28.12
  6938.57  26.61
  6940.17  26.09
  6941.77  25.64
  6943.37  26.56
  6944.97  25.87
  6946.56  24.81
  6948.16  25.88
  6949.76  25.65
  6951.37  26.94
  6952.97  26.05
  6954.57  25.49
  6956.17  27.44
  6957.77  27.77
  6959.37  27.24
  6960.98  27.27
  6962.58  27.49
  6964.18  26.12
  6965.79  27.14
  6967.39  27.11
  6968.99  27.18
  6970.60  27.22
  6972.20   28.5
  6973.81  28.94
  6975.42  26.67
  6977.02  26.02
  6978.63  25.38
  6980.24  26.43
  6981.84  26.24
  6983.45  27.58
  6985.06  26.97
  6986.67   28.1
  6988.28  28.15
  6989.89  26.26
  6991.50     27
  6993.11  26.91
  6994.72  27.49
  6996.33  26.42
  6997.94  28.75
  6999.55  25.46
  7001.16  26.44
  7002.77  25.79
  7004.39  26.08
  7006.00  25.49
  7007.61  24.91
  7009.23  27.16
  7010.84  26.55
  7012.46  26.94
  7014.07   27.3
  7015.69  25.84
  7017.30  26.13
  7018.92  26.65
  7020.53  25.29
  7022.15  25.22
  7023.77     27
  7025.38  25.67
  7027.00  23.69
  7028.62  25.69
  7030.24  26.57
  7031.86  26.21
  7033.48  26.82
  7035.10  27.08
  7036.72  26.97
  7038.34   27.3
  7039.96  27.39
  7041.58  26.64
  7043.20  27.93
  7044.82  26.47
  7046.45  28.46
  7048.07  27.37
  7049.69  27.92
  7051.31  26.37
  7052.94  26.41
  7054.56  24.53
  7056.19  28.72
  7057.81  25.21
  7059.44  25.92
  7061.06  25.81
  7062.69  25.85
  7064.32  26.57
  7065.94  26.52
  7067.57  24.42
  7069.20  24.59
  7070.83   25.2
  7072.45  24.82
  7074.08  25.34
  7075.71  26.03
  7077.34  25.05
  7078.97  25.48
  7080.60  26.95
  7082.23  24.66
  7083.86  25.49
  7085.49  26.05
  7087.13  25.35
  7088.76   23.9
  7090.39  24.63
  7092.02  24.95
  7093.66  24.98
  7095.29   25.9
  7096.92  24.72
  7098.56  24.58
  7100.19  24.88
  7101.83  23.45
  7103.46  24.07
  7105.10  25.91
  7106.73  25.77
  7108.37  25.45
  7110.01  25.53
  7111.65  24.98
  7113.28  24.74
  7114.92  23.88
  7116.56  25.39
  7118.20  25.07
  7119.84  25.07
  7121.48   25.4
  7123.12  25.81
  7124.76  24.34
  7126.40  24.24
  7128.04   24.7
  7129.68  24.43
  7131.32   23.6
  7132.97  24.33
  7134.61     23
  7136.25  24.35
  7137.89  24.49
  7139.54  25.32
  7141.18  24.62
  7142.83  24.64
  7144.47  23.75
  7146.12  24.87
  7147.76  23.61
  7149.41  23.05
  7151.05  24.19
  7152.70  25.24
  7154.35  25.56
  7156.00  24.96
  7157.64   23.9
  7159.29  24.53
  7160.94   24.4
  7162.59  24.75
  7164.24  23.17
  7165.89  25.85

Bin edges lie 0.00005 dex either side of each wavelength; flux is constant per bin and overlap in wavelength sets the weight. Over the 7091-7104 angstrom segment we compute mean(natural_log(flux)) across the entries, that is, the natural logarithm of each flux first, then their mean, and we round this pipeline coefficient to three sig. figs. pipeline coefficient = 3.21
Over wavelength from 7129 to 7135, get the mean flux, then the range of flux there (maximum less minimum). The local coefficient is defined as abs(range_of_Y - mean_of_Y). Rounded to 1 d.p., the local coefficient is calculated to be 22.4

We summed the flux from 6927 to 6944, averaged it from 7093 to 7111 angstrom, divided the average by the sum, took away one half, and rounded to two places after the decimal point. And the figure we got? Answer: -0.42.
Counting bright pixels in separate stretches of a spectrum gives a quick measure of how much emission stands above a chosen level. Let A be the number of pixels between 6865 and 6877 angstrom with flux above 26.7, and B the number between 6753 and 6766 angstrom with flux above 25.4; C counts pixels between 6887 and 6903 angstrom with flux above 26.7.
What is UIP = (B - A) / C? 1.0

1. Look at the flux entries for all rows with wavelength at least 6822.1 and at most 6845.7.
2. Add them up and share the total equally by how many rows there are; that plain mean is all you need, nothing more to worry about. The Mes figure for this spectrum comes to 26.27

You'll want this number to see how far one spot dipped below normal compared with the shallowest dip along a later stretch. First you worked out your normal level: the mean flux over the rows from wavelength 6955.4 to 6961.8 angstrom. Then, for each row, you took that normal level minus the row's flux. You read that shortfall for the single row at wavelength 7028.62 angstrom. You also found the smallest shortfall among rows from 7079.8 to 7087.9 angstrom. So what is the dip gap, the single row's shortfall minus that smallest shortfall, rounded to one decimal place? 1.3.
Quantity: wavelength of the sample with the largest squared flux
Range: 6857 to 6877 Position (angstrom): 6867.05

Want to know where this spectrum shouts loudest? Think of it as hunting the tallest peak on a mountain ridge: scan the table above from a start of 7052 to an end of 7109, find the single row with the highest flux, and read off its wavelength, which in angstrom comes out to 7056.19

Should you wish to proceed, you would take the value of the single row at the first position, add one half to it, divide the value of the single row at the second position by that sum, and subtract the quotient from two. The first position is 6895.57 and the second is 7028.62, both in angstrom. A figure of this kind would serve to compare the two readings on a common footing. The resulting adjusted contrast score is 1.03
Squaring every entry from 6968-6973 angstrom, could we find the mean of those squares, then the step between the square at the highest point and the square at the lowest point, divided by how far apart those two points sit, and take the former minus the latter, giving 741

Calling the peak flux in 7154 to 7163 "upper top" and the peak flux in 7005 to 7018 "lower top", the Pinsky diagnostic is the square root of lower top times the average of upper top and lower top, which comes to 26.9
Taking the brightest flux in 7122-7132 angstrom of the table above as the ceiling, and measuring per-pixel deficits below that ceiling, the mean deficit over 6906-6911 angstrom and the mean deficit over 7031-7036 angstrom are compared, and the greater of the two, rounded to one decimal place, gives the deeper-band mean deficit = -0.9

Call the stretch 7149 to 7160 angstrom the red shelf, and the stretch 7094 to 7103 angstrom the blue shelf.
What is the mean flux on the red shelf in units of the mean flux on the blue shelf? 0.99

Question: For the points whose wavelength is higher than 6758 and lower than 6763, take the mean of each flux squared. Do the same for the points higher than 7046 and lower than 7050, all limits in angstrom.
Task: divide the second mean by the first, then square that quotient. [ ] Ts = 1.23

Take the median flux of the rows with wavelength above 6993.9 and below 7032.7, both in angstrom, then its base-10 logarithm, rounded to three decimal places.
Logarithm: 1.418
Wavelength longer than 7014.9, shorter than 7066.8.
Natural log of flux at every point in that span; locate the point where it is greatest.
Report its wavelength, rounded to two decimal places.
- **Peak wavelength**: 7056.19 angstrom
